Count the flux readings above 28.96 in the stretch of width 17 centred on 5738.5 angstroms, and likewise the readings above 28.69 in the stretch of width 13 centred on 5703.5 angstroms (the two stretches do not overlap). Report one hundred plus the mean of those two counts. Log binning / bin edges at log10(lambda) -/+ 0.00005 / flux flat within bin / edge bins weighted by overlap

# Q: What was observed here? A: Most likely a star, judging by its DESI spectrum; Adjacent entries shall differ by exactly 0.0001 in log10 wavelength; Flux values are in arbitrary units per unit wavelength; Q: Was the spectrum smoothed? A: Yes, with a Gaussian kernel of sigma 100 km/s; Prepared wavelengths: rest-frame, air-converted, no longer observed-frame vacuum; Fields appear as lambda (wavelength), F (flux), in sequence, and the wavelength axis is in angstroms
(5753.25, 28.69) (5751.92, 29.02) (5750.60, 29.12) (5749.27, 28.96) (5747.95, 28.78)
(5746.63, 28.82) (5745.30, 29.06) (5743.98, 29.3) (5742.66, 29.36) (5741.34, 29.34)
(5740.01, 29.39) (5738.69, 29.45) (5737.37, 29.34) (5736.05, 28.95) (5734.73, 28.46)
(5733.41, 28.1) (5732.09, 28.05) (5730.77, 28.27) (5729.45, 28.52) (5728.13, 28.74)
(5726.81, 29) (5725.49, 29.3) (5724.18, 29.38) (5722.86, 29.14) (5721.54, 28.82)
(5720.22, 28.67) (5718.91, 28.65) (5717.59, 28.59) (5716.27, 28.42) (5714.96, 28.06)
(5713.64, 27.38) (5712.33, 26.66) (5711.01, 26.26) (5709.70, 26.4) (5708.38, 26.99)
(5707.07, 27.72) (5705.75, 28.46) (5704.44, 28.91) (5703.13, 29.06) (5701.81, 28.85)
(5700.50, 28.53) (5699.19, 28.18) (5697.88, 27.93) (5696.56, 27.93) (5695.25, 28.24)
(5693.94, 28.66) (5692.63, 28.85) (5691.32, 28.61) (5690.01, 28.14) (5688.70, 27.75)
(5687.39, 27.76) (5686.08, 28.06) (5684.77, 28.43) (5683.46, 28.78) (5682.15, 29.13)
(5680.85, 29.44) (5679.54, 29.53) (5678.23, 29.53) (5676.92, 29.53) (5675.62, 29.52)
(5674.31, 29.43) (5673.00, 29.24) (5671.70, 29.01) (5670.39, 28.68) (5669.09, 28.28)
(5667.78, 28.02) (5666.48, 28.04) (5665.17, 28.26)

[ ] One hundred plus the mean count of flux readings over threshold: 105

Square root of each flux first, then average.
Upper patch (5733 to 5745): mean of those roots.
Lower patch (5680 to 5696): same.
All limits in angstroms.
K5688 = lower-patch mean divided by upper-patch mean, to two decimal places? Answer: 0.99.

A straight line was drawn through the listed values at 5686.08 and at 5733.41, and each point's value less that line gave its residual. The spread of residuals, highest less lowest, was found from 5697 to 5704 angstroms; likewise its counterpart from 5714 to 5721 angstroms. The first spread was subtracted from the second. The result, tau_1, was -0.52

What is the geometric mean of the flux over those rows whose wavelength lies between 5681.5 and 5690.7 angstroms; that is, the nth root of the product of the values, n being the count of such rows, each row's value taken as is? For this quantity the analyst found 28.3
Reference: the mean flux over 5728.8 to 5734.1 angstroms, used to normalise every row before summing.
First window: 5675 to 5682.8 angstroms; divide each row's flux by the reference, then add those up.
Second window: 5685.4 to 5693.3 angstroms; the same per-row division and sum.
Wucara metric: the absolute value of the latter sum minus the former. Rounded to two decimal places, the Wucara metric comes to 0.27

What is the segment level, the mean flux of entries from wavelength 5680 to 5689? 28.5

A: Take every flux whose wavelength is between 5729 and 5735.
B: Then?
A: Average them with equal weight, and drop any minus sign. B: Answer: 28.3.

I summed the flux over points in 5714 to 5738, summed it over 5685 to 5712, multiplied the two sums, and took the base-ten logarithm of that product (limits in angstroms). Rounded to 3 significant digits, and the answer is 5.46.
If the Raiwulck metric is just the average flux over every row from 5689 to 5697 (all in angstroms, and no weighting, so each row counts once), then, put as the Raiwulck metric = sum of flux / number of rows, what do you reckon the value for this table 28.4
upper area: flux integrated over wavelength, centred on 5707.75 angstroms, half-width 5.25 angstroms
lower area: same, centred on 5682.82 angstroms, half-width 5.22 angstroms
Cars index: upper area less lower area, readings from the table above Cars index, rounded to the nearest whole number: -12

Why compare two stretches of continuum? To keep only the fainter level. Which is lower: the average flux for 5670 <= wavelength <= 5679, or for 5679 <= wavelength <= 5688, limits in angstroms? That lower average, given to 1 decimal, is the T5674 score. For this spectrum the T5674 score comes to 28.7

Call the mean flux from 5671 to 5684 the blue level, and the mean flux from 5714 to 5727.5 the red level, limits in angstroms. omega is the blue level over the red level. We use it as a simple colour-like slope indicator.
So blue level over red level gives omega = 1.02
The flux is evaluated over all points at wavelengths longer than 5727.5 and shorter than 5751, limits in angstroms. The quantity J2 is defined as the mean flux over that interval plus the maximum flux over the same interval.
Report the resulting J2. 58.3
